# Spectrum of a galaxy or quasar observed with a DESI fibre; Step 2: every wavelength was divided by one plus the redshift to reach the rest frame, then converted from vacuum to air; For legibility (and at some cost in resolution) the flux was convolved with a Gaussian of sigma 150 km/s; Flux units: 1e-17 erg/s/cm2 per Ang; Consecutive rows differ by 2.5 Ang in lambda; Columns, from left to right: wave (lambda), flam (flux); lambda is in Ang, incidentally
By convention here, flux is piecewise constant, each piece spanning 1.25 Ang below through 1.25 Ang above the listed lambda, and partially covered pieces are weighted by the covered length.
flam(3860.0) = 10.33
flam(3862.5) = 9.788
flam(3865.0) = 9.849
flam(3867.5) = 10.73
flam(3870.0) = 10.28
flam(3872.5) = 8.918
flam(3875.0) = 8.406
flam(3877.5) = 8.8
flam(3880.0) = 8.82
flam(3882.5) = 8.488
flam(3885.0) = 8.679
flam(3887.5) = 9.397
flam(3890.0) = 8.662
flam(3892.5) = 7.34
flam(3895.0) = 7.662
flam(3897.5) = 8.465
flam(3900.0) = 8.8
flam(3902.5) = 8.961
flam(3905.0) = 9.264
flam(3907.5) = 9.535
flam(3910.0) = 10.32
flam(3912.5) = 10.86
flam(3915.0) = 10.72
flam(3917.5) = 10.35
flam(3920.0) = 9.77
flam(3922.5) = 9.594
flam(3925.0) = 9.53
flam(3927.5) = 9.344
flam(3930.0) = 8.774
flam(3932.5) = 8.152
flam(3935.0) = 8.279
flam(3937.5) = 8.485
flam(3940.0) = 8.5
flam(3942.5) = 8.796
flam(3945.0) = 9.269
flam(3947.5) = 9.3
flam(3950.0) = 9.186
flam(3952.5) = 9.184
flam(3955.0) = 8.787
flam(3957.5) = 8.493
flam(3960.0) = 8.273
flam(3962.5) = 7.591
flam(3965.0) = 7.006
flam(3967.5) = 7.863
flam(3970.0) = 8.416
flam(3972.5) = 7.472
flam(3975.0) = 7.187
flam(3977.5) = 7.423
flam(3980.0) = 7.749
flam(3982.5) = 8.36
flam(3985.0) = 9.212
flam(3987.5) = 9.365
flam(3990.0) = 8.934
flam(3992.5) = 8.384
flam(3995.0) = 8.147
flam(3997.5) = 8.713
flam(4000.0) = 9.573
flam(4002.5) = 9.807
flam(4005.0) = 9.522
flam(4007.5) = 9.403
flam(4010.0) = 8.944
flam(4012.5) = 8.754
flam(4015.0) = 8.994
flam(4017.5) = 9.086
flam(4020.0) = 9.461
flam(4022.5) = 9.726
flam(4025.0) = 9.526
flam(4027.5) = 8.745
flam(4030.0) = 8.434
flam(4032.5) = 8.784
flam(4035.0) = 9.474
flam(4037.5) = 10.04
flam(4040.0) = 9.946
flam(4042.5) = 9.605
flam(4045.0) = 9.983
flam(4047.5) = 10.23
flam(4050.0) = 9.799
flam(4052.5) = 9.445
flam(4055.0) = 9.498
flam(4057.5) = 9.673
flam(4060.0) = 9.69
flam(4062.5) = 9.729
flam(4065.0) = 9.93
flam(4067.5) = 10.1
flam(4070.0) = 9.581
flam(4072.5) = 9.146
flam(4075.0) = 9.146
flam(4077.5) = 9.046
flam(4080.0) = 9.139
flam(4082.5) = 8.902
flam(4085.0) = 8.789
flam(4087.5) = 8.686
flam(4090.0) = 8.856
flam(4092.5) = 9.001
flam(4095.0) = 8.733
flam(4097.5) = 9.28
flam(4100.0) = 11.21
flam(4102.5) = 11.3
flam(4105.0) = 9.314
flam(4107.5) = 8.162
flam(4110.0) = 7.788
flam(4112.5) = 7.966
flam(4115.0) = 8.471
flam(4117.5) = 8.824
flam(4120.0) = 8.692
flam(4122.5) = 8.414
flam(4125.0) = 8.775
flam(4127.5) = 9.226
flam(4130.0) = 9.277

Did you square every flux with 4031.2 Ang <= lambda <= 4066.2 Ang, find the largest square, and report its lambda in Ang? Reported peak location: 4047.5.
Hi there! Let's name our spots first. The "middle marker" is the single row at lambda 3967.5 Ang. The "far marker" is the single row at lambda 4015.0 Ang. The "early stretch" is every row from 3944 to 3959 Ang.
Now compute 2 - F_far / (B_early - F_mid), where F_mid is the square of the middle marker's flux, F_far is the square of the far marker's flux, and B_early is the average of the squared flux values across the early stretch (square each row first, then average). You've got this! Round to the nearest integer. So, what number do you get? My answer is -2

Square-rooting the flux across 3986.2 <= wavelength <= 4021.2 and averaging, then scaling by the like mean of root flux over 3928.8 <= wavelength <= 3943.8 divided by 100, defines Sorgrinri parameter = 0.0878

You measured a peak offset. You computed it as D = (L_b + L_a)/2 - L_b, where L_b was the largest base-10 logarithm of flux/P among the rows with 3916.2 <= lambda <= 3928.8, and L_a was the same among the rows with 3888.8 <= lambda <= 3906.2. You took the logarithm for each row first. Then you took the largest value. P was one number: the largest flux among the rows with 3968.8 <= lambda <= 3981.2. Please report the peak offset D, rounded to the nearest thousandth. -0.024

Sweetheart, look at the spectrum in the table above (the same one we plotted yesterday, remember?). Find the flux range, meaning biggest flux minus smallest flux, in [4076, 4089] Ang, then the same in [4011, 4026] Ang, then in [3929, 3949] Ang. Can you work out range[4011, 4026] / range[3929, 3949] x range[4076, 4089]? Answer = 0.38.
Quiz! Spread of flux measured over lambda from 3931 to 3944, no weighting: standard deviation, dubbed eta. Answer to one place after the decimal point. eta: 0.2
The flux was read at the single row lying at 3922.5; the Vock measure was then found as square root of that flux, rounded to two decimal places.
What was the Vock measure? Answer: 3.10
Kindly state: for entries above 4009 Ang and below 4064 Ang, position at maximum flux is 4047.5 Ang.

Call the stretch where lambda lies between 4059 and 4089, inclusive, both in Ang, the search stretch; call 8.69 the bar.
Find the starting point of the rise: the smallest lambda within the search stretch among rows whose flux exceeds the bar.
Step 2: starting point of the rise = 4060.0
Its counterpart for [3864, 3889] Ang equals 3865.0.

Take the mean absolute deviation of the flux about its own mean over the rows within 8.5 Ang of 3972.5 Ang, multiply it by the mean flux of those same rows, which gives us 2.7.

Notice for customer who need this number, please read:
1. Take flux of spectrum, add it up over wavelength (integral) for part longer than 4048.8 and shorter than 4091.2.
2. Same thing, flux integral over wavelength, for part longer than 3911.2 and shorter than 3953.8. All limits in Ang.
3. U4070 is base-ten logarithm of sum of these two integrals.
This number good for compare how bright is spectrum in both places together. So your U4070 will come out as 2.90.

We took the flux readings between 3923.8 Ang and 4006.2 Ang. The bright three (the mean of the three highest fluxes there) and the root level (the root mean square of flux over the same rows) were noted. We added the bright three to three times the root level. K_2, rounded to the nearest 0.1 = 35.5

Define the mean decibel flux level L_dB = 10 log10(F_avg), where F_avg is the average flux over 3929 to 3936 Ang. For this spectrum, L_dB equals 9.24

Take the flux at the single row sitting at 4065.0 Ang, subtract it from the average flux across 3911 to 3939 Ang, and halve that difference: -0.2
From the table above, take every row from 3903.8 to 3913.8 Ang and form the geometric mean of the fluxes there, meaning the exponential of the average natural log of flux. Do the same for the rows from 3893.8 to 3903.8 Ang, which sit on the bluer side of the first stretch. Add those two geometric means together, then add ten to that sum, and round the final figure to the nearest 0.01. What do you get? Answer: 28.43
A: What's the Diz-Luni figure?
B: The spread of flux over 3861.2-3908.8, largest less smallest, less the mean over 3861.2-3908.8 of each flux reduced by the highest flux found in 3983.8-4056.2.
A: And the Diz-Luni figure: 4.6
